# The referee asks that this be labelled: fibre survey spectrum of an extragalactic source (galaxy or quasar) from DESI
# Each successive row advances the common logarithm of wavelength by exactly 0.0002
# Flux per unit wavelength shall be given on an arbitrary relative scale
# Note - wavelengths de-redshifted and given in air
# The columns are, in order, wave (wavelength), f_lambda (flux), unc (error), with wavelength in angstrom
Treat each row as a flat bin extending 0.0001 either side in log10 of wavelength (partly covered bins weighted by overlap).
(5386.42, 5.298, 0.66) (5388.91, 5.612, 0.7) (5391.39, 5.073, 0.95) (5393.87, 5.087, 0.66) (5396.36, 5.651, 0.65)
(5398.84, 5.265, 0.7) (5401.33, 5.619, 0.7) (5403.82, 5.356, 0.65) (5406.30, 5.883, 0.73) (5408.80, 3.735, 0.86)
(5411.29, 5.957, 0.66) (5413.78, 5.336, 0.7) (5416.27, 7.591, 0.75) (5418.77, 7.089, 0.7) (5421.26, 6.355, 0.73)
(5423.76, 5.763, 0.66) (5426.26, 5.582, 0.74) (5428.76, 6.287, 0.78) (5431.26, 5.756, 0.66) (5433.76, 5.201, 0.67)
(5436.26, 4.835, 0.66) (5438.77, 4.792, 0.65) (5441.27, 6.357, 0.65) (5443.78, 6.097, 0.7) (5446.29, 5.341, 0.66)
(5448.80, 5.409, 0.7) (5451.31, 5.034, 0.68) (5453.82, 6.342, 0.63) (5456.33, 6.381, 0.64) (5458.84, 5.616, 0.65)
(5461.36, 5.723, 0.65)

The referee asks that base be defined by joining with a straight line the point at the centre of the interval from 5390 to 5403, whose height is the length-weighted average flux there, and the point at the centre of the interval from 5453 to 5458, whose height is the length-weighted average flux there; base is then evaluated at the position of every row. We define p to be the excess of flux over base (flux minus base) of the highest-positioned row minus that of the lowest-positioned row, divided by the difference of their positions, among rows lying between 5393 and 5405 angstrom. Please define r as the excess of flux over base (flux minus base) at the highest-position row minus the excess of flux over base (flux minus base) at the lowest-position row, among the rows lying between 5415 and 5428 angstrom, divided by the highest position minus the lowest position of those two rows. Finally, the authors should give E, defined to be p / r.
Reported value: 0.0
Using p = 0.0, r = -0.22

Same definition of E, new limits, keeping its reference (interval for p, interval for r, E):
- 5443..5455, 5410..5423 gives 0.3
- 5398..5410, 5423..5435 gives 2.3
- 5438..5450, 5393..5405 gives 4.2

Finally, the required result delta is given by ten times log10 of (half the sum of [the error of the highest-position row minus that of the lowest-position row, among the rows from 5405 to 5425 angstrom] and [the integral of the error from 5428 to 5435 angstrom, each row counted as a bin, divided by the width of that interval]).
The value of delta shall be -5.0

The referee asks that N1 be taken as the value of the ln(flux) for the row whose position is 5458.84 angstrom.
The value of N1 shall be 1.73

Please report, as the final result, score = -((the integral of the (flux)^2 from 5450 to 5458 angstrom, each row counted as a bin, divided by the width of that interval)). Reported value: -35.2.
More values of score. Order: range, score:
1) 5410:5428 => -39.5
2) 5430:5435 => -30.1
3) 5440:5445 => -38.7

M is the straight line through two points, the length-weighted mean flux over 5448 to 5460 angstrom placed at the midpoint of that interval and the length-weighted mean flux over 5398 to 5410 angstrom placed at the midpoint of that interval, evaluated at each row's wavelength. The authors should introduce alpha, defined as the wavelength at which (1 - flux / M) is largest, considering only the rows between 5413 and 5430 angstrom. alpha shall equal 5413.78 angstrom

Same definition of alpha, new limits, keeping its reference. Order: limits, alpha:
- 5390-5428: 5408.80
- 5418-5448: 5438.77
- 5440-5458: 5451.31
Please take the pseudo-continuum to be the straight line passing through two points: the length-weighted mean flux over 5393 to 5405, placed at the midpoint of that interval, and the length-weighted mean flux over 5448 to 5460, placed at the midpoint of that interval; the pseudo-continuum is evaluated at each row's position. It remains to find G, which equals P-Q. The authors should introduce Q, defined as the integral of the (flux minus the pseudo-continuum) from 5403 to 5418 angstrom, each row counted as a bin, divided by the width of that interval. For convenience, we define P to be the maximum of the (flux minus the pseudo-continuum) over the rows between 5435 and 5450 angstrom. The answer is 0.5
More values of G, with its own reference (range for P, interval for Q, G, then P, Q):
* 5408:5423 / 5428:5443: 2.2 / 2.07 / -0.12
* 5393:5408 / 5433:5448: 0.7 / 0.43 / -0.24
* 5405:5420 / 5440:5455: 2.0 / 2.07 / 0.03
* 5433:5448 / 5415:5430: -0.2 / 0.67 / 0.88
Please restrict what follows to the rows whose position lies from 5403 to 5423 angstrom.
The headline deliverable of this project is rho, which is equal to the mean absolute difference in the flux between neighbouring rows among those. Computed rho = 1.29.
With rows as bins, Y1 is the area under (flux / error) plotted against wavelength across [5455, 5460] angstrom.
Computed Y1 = 47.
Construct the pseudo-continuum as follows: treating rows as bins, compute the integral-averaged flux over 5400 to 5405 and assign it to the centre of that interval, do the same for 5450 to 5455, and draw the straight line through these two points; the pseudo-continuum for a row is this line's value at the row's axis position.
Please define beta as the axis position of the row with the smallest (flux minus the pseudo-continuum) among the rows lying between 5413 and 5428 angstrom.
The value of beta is 5413.78 angstrom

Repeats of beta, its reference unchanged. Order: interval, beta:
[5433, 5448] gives 5438.77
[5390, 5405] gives 5391.39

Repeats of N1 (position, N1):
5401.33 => 1.73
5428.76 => 1.84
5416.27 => 2.03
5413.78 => 1.67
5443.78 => 1.81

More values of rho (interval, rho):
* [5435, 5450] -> 0.54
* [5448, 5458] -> 0.57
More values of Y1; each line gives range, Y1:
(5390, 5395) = 33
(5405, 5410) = 31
